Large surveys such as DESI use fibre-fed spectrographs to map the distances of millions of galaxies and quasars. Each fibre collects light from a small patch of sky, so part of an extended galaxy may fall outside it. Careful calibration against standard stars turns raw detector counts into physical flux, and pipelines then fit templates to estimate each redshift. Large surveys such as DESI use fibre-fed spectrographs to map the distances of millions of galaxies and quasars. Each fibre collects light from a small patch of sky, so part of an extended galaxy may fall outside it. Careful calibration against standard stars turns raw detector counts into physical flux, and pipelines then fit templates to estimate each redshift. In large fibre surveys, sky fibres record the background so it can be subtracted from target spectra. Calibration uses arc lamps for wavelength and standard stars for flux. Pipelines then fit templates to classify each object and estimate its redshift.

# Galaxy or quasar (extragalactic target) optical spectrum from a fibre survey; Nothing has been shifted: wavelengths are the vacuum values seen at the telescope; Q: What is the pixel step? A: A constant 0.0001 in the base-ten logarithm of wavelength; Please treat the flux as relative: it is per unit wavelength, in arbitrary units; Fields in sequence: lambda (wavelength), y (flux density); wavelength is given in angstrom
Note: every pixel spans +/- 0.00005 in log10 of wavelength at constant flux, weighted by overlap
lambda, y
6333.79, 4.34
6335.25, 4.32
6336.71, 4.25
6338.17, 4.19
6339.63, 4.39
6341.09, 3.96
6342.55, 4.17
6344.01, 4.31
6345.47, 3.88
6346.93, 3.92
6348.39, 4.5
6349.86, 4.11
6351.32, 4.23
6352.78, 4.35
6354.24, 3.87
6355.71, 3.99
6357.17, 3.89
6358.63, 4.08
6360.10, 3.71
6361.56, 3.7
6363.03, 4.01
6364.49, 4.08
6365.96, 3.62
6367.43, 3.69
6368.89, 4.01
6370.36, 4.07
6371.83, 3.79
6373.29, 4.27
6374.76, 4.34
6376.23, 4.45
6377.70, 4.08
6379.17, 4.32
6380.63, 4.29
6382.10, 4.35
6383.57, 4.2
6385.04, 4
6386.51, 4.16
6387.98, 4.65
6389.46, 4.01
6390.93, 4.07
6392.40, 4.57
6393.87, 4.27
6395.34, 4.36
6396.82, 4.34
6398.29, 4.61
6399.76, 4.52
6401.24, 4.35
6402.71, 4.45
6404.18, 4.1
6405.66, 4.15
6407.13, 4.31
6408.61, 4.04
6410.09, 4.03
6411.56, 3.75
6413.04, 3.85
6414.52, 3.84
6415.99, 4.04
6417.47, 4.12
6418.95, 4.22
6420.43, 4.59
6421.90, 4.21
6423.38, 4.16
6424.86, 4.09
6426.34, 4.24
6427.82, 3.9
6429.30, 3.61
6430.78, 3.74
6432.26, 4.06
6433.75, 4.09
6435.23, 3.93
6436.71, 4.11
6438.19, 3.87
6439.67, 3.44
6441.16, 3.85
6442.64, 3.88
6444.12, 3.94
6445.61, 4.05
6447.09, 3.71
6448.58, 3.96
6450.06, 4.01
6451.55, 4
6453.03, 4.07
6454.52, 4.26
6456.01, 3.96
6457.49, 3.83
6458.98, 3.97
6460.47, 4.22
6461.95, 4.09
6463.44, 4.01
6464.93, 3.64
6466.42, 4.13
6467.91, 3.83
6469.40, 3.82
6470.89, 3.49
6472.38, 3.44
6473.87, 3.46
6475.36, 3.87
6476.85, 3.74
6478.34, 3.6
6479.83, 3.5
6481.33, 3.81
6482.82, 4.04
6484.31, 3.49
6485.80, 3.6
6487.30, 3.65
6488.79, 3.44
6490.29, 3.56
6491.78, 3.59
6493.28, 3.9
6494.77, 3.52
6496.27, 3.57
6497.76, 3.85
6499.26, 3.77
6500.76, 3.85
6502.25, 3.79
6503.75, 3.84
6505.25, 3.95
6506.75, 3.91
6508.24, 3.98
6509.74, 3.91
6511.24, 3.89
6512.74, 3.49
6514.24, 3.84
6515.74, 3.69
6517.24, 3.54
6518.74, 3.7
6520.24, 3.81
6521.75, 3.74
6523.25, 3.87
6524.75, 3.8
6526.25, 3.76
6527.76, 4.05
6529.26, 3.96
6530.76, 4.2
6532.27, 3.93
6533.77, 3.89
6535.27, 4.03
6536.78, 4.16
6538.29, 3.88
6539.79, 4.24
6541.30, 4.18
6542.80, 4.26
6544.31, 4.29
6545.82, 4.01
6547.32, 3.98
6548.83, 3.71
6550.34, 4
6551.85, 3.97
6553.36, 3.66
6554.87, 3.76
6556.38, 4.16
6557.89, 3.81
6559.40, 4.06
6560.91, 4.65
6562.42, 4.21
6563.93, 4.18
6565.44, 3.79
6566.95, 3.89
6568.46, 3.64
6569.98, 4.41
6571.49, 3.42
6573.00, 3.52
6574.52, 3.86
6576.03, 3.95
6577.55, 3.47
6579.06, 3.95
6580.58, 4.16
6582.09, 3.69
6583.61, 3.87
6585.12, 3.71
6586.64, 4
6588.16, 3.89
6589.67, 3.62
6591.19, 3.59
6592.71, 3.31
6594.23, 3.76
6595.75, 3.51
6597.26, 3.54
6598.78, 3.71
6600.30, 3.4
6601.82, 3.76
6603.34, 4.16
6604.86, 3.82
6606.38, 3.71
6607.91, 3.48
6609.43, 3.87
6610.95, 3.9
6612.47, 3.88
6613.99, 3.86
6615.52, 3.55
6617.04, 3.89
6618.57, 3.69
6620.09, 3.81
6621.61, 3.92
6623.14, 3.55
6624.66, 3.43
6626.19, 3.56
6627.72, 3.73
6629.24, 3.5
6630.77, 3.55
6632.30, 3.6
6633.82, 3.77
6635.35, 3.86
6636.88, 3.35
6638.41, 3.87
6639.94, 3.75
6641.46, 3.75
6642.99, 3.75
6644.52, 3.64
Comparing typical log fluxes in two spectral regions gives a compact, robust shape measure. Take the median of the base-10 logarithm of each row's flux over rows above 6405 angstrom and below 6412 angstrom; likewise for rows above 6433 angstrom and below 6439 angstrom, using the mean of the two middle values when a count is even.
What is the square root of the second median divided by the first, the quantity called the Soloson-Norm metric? 1.00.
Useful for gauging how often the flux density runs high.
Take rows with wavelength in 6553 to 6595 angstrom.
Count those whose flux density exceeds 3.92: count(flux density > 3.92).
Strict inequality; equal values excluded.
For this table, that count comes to 10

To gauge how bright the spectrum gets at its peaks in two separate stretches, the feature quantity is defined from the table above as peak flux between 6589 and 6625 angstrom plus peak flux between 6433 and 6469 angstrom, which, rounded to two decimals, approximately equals 8.42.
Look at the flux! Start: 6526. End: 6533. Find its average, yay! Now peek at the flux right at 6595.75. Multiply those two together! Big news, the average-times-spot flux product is 14.0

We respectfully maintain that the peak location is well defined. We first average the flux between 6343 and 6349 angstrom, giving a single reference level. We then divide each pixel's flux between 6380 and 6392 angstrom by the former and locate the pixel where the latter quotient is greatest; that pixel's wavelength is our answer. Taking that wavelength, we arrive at 6387.98 angstrom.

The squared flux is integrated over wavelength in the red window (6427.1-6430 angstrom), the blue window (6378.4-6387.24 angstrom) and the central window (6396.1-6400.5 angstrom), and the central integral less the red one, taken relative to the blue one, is 0.30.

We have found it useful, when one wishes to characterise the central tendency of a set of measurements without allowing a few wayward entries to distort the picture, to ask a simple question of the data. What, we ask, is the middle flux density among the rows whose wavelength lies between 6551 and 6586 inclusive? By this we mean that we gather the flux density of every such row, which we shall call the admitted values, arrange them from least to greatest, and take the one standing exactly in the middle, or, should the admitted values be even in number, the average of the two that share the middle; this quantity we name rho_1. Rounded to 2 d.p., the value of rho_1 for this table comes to 3.87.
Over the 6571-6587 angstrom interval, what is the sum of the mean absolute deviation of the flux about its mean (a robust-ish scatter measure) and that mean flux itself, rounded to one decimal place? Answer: 4.0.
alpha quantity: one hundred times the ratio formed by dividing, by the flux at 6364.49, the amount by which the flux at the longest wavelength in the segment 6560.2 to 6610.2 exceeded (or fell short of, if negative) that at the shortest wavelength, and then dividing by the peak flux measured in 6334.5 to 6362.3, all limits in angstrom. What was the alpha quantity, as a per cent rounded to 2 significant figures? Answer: -4.2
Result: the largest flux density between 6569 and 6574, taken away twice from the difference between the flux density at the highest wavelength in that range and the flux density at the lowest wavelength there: -9.7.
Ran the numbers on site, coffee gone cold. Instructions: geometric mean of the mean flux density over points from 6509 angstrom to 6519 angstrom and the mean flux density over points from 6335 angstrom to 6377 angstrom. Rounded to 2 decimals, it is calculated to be 3.89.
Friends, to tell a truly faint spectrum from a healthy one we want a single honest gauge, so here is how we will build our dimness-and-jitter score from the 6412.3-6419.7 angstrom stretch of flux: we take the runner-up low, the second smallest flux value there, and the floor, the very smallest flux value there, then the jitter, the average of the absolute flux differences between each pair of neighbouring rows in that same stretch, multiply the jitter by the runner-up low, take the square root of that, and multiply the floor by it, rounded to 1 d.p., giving 2.4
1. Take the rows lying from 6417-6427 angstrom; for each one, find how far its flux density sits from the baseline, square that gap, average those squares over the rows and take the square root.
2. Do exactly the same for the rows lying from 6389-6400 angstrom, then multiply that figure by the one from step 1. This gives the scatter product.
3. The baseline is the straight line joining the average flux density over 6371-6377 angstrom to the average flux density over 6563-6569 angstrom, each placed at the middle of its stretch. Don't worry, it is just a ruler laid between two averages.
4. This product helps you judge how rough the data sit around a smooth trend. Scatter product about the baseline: 0.050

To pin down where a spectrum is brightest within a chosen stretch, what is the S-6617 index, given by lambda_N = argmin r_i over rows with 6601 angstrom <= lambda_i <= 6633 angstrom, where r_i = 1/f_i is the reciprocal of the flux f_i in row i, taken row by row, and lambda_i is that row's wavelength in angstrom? 6603.34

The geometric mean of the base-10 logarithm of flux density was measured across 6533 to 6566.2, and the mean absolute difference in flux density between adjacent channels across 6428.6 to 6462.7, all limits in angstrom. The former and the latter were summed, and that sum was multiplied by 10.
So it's 7.9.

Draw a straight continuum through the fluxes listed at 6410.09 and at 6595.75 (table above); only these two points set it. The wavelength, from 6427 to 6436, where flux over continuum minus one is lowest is 6429.30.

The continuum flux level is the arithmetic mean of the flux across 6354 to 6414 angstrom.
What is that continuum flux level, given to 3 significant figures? 4.13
